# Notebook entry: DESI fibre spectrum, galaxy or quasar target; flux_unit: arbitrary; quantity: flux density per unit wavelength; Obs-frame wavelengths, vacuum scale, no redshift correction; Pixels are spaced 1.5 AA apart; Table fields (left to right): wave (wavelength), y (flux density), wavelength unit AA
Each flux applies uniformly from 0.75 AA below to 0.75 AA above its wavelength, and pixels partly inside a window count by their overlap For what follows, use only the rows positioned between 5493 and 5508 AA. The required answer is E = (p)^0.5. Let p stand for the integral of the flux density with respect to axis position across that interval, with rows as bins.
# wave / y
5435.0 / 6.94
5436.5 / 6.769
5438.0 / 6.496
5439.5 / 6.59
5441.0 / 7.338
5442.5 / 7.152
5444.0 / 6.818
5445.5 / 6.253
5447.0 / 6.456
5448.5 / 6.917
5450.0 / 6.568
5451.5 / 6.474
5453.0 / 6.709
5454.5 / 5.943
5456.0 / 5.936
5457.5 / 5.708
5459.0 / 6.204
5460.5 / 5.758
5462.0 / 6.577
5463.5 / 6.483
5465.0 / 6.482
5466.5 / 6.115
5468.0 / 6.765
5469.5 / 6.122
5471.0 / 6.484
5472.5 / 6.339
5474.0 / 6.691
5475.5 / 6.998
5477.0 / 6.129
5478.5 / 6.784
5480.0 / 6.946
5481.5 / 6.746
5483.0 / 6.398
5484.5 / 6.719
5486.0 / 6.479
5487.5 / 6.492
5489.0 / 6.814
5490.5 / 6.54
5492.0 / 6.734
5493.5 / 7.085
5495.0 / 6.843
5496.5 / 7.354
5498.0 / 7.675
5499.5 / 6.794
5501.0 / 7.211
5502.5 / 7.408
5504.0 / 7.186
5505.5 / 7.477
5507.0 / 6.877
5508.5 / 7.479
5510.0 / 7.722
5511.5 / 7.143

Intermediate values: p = 108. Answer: 10.4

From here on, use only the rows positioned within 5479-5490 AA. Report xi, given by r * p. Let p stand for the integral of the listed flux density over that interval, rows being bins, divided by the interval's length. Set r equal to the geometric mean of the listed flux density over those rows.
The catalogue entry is 44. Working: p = 6.66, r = 6.65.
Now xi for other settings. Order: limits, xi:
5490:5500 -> 49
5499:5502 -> 49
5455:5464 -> 37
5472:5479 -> 43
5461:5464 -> 42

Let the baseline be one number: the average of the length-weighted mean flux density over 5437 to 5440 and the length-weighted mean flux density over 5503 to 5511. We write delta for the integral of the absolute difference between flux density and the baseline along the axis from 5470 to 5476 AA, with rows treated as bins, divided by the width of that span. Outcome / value 0.38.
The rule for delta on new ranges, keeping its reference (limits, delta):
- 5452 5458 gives 0.84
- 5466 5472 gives 0.57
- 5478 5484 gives 0.23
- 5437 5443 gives 0.35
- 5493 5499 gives 0.34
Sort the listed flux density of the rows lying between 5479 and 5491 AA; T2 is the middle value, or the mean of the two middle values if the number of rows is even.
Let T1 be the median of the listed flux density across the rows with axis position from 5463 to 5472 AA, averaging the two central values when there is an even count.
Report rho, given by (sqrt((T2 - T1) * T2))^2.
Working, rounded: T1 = 6.48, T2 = 6.6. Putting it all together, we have 1.0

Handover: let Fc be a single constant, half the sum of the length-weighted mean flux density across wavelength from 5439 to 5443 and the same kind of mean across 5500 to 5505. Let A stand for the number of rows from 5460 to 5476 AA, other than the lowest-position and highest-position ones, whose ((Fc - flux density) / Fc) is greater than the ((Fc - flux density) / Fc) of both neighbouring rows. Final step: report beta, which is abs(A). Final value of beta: 3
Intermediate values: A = 3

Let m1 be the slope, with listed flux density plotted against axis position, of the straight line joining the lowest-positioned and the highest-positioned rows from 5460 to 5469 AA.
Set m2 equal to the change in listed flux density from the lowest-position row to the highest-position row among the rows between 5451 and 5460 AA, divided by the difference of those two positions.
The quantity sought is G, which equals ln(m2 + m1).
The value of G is -2.3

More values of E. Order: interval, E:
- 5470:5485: 10.0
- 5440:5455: 10.0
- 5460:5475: 9.8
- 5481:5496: 10.0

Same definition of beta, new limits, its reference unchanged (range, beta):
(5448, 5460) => 2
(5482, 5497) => 3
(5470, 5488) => 4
